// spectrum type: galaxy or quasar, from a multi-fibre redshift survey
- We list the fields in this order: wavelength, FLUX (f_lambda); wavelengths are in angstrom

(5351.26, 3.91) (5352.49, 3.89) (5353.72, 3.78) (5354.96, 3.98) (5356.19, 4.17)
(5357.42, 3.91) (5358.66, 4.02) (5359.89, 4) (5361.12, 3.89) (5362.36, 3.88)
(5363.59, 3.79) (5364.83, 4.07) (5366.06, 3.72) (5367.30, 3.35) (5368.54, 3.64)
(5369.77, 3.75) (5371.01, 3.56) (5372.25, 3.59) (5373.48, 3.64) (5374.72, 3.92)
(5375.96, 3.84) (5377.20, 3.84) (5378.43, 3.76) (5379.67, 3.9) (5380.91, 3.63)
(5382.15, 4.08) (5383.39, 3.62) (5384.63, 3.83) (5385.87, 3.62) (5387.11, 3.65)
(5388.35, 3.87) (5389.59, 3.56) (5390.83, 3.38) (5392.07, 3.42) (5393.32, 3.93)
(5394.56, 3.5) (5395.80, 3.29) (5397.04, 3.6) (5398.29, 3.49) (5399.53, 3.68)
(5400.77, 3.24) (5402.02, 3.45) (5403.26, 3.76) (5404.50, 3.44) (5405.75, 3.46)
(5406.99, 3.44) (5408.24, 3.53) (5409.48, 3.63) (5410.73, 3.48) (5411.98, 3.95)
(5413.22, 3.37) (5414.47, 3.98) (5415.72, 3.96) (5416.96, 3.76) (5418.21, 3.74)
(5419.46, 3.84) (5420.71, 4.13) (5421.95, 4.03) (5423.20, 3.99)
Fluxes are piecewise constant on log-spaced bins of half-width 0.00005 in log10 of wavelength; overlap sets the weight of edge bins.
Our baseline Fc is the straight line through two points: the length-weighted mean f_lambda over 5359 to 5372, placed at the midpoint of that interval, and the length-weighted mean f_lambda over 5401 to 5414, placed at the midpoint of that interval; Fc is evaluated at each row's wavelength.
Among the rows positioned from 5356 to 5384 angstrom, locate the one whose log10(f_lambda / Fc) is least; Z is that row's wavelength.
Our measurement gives 5367.30 angstrom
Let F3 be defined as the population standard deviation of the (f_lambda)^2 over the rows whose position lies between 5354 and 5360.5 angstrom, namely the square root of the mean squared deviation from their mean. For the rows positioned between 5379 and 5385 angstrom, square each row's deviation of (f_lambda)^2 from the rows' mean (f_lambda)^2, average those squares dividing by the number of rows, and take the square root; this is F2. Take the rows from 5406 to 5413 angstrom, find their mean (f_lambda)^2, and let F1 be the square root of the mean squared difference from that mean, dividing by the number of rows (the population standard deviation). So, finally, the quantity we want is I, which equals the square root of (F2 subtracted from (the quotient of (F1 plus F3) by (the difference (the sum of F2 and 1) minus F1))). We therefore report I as 0.9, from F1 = 1.36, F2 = 1.3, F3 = 0.7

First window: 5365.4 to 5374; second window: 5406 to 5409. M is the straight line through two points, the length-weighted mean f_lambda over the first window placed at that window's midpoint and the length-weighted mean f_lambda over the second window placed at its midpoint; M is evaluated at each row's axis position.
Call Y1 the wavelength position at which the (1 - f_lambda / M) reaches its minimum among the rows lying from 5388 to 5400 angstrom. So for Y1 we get 5393.32 angstrom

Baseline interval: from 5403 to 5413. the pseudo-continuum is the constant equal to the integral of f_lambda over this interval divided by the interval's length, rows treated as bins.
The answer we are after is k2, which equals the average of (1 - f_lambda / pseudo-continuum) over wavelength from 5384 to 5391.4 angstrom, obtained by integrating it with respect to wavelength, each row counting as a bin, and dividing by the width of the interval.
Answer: -0.02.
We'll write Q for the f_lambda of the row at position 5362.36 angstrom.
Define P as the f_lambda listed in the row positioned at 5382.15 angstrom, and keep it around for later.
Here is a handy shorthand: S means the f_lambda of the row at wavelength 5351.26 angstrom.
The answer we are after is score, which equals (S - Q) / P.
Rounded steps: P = 4.08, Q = 3.88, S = 3.91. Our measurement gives 0.01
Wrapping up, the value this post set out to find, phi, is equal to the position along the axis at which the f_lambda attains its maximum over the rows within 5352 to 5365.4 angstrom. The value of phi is 5356.19 angstrom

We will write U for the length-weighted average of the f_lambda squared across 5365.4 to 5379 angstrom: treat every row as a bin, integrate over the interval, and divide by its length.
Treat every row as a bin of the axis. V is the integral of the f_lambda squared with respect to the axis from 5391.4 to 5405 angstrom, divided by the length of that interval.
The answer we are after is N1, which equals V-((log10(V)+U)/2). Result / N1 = 5.1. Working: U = 13.7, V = 12.5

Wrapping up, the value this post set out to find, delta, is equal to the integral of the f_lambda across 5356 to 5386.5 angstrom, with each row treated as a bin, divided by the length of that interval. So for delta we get 3.80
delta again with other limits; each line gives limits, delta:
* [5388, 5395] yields 3.60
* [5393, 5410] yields 3.53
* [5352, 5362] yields 3.95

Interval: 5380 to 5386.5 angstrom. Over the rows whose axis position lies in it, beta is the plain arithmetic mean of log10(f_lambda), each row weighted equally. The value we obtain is 0.574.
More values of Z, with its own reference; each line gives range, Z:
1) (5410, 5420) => 5413.22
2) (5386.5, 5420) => 5400.77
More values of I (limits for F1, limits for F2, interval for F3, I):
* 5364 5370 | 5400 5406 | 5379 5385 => 2.3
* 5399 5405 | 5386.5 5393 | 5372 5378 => 1.0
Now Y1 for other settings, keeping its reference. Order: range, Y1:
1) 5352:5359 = 5356.19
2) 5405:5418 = 5414.47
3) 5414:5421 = 5420.71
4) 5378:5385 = 5382.15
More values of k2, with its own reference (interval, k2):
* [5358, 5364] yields -0.10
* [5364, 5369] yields -0.04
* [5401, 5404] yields 0.01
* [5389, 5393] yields 0.02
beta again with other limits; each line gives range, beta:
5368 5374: 0.561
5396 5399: 0.550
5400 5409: 0.541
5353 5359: 0.599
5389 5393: 0.538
